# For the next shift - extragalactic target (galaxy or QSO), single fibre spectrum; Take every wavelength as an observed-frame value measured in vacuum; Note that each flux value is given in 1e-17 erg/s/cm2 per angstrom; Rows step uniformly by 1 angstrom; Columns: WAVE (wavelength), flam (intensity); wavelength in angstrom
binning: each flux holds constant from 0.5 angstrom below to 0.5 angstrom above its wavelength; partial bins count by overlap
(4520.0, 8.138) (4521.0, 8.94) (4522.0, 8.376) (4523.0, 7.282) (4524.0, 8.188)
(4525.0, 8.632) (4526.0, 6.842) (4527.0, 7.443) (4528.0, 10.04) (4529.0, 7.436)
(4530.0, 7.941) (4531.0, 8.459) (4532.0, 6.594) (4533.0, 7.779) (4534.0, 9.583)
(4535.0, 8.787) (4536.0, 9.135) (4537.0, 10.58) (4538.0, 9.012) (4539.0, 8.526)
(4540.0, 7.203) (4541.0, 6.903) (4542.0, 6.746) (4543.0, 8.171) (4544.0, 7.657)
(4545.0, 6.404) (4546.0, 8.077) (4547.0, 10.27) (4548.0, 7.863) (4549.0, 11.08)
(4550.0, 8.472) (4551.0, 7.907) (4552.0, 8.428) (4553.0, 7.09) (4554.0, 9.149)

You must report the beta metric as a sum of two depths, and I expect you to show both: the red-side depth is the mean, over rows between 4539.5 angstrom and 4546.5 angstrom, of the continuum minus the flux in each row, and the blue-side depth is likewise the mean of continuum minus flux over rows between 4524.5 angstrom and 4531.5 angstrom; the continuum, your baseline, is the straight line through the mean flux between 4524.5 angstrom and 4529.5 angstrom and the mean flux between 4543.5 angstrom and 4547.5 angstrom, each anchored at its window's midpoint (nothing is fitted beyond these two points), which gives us 0.8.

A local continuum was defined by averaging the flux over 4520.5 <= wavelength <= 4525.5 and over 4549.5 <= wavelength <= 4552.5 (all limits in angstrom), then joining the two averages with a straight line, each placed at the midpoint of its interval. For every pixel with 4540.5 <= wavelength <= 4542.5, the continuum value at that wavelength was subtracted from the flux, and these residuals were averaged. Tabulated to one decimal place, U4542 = -1.4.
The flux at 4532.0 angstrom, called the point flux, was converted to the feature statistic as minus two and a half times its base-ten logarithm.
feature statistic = -2.05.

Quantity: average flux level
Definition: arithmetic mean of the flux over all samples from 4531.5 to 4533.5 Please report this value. 7.2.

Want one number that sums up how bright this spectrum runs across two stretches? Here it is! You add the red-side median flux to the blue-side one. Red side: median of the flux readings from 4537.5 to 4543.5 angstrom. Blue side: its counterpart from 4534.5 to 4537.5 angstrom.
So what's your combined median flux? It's 16.8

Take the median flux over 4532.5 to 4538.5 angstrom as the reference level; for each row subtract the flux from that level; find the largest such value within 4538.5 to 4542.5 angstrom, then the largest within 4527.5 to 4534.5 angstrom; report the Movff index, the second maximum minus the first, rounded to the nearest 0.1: 0.2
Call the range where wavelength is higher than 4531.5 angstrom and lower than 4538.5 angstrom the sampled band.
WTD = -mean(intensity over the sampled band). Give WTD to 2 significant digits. -8.8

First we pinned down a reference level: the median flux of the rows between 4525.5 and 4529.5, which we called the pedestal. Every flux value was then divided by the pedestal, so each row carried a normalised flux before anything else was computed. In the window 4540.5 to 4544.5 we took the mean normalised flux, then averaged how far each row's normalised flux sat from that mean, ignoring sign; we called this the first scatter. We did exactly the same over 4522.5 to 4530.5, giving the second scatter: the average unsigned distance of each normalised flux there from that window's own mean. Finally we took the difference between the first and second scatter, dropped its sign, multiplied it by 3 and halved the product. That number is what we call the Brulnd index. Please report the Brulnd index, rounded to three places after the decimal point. 0.038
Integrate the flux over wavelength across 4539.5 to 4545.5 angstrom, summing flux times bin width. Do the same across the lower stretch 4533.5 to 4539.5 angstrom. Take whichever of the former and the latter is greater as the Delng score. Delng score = 56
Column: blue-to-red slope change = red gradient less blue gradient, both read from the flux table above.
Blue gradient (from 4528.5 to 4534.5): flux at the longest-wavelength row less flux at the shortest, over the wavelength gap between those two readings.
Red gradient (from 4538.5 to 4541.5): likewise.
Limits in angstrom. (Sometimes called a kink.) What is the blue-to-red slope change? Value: -1.2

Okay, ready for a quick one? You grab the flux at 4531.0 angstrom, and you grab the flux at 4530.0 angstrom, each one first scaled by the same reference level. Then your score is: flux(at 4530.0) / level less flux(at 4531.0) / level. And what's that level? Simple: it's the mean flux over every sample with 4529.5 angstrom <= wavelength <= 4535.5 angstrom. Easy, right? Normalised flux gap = -0.06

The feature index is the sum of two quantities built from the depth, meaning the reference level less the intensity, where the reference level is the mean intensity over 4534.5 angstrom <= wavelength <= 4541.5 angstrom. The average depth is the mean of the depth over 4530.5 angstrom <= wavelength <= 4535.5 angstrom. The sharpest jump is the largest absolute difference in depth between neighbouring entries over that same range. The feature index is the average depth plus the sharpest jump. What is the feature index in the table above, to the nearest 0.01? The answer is 2.22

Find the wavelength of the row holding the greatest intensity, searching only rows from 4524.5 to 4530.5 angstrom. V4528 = 4528.0 angstrom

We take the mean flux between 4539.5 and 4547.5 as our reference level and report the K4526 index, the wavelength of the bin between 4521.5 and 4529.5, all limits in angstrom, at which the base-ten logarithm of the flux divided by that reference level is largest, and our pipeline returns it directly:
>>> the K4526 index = 4528.0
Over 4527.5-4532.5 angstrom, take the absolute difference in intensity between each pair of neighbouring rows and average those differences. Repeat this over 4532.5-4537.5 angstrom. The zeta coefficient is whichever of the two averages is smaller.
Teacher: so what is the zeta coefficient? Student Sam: 1.10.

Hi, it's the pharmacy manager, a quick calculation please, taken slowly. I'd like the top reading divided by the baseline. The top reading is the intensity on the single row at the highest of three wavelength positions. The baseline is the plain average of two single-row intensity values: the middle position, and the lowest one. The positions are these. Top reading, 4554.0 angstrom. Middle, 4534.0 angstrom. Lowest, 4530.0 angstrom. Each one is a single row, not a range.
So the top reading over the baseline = 1.04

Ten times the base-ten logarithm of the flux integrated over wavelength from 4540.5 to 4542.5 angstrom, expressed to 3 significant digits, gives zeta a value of 11.4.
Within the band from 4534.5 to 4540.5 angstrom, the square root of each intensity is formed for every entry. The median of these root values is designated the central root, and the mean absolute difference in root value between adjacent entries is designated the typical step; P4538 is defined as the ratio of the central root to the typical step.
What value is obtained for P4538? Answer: 17.4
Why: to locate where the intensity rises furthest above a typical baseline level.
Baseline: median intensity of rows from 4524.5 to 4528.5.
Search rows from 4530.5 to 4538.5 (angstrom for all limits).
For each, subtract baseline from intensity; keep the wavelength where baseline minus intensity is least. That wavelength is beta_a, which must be 4537.0 angstrom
